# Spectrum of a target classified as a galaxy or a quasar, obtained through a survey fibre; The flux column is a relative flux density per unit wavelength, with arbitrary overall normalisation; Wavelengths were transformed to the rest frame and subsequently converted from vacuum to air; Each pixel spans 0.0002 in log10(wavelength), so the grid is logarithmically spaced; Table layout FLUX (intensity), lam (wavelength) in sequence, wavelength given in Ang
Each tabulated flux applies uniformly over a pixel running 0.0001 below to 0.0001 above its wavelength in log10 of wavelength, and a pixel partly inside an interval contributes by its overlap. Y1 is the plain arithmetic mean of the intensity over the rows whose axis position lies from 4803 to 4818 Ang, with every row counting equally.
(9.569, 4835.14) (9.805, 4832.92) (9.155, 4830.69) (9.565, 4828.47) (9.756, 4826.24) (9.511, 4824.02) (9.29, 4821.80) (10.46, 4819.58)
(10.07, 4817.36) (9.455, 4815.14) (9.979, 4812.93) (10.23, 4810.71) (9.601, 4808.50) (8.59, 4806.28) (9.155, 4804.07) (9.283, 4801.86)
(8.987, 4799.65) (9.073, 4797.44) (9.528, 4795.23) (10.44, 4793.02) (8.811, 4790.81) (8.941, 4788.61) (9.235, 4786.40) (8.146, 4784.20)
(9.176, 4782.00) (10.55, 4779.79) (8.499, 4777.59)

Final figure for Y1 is 9.6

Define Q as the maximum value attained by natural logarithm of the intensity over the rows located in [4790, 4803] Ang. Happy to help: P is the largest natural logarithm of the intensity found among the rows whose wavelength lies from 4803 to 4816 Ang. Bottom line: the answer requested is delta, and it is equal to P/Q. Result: 0.99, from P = 2.33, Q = 2.35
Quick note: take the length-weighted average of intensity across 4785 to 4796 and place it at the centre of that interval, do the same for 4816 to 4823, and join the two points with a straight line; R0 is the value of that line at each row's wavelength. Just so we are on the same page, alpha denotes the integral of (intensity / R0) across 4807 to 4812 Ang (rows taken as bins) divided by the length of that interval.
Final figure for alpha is 1.01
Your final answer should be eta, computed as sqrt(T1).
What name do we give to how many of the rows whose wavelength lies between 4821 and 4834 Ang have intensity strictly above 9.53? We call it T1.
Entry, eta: 1.7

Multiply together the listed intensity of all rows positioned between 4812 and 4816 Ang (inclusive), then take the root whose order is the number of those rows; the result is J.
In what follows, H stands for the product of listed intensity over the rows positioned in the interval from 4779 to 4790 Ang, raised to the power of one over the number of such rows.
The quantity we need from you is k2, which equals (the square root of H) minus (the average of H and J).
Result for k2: -6.42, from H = 9.18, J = 9.71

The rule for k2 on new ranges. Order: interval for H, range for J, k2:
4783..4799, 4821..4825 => -6.25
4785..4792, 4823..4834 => -6.28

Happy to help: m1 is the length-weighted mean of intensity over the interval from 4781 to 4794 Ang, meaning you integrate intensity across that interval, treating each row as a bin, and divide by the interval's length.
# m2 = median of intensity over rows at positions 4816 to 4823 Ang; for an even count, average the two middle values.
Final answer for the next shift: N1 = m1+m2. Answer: 19.2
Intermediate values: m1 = 9.11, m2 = 10.1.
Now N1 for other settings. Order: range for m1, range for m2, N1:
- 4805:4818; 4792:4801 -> 18.9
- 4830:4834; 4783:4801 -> 18.5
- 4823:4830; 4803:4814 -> 19.2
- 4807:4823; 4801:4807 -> 19.0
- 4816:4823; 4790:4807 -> 19.0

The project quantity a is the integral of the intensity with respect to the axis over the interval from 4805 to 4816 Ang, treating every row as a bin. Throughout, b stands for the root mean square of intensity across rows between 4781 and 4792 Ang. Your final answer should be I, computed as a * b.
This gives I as 934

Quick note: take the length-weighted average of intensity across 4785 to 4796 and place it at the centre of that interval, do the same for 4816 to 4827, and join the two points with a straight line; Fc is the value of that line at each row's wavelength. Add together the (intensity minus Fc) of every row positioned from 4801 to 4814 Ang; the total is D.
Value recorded -0.77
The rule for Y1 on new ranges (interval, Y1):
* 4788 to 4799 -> 9.4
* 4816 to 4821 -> 10.3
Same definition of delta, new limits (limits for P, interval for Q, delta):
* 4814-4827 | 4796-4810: 1.04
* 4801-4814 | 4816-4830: 0.99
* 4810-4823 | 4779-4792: 1.00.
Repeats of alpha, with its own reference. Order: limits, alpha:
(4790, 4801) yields 0.99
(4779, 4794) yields 1.00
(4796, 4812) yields 0.97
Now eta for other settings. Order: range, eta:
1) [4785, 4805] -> 1.0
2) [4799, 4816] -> 1.7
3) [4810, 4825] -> 2.0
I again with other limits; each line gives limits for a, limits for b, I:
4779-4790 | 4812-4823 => 993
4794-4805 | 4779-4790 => 937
